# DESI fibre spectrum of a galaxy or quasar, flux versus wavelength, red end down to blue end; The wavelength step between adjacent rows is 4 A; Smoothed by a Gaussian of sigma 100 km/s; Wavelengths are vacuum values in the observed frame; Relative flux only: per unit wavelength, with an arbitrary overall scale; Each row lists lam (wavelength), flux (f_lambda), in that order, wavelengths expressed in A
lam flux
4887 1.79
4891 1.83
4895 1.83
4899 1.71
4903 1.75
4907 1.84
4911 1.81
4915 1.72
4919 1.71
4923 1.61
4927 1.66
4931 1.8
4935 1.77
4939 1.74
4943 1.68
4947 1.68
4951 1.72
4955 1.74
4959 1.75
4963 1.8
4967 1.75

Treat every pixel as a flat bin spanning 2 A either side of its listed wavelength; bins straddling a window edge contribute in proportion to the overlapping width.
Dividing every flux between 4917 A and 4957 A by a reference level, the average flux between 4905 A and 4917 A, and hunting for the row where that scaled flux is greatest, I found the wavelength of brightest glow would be 4931 A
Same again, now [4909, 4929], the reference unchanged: 4911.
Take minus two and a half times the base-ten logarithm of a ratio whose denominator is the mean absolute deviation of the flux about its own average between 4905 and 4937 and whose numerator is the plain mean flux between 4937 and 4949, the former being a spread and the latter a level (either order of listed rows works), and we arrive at -3.54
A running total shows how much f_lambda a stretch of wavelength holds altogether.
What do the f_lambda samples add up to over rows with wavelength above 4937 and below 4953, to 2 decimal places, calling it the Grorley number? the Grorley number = 6.82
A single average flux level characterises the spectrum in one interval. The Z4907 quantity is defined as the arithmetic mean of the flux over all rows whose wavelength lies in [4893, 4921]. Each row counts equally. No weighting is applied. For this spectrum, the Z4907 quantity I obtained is 1.77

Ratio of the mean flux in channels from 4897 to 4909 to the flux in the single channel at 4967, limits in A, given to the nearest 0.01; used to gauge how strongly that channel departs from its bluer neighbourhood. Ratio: 1.01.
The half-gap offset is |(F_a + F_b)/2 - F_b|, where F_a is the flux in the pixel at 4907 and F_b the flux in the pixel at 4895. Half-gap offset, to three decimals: 0.005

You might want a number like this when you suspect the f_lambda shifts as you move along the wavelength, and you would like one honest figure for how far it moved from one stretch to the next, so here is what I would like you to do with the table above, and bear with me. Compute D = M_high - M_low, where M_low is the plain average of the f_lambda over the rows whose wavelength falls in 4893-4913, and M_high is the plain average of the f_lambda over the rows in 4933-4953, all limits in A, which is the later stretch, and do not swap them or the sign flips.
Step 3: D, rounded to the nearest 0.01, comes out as -0.07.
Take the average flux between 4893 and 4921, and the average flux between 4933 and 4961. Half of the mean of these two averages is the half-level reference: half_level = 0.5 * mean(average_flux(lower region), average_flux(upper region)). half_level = 0.873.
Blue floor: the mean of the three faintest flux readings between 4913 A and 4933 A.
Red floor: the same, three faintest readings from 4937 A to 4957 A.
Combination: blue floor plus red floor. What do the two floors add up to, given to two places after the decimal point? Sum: 3.35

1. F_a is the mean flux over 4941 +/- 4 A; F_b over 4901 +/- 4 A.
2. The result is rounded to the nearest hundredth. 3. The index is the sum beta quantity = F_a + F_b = 3.44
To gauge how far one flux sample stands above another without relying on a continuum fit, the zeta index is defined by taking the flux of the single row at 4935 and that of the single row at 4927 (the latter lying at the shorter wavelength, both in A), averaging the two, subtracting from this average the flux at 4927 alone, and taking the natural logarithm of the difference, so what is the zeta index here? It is -2.9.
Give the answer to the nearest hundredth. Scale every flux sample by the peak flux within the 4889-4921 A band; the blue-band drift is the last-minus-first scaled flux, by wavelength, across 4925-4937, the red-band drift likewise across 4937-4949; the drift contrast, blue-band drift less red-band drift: 0.09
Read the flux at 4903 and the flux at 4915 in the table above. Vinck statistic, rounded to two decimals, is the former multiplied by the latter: 3.01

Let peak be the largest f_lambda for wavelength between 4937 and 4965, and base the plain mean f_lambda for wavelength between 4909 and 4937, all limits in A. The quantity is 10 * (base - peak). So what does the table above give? -0.74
